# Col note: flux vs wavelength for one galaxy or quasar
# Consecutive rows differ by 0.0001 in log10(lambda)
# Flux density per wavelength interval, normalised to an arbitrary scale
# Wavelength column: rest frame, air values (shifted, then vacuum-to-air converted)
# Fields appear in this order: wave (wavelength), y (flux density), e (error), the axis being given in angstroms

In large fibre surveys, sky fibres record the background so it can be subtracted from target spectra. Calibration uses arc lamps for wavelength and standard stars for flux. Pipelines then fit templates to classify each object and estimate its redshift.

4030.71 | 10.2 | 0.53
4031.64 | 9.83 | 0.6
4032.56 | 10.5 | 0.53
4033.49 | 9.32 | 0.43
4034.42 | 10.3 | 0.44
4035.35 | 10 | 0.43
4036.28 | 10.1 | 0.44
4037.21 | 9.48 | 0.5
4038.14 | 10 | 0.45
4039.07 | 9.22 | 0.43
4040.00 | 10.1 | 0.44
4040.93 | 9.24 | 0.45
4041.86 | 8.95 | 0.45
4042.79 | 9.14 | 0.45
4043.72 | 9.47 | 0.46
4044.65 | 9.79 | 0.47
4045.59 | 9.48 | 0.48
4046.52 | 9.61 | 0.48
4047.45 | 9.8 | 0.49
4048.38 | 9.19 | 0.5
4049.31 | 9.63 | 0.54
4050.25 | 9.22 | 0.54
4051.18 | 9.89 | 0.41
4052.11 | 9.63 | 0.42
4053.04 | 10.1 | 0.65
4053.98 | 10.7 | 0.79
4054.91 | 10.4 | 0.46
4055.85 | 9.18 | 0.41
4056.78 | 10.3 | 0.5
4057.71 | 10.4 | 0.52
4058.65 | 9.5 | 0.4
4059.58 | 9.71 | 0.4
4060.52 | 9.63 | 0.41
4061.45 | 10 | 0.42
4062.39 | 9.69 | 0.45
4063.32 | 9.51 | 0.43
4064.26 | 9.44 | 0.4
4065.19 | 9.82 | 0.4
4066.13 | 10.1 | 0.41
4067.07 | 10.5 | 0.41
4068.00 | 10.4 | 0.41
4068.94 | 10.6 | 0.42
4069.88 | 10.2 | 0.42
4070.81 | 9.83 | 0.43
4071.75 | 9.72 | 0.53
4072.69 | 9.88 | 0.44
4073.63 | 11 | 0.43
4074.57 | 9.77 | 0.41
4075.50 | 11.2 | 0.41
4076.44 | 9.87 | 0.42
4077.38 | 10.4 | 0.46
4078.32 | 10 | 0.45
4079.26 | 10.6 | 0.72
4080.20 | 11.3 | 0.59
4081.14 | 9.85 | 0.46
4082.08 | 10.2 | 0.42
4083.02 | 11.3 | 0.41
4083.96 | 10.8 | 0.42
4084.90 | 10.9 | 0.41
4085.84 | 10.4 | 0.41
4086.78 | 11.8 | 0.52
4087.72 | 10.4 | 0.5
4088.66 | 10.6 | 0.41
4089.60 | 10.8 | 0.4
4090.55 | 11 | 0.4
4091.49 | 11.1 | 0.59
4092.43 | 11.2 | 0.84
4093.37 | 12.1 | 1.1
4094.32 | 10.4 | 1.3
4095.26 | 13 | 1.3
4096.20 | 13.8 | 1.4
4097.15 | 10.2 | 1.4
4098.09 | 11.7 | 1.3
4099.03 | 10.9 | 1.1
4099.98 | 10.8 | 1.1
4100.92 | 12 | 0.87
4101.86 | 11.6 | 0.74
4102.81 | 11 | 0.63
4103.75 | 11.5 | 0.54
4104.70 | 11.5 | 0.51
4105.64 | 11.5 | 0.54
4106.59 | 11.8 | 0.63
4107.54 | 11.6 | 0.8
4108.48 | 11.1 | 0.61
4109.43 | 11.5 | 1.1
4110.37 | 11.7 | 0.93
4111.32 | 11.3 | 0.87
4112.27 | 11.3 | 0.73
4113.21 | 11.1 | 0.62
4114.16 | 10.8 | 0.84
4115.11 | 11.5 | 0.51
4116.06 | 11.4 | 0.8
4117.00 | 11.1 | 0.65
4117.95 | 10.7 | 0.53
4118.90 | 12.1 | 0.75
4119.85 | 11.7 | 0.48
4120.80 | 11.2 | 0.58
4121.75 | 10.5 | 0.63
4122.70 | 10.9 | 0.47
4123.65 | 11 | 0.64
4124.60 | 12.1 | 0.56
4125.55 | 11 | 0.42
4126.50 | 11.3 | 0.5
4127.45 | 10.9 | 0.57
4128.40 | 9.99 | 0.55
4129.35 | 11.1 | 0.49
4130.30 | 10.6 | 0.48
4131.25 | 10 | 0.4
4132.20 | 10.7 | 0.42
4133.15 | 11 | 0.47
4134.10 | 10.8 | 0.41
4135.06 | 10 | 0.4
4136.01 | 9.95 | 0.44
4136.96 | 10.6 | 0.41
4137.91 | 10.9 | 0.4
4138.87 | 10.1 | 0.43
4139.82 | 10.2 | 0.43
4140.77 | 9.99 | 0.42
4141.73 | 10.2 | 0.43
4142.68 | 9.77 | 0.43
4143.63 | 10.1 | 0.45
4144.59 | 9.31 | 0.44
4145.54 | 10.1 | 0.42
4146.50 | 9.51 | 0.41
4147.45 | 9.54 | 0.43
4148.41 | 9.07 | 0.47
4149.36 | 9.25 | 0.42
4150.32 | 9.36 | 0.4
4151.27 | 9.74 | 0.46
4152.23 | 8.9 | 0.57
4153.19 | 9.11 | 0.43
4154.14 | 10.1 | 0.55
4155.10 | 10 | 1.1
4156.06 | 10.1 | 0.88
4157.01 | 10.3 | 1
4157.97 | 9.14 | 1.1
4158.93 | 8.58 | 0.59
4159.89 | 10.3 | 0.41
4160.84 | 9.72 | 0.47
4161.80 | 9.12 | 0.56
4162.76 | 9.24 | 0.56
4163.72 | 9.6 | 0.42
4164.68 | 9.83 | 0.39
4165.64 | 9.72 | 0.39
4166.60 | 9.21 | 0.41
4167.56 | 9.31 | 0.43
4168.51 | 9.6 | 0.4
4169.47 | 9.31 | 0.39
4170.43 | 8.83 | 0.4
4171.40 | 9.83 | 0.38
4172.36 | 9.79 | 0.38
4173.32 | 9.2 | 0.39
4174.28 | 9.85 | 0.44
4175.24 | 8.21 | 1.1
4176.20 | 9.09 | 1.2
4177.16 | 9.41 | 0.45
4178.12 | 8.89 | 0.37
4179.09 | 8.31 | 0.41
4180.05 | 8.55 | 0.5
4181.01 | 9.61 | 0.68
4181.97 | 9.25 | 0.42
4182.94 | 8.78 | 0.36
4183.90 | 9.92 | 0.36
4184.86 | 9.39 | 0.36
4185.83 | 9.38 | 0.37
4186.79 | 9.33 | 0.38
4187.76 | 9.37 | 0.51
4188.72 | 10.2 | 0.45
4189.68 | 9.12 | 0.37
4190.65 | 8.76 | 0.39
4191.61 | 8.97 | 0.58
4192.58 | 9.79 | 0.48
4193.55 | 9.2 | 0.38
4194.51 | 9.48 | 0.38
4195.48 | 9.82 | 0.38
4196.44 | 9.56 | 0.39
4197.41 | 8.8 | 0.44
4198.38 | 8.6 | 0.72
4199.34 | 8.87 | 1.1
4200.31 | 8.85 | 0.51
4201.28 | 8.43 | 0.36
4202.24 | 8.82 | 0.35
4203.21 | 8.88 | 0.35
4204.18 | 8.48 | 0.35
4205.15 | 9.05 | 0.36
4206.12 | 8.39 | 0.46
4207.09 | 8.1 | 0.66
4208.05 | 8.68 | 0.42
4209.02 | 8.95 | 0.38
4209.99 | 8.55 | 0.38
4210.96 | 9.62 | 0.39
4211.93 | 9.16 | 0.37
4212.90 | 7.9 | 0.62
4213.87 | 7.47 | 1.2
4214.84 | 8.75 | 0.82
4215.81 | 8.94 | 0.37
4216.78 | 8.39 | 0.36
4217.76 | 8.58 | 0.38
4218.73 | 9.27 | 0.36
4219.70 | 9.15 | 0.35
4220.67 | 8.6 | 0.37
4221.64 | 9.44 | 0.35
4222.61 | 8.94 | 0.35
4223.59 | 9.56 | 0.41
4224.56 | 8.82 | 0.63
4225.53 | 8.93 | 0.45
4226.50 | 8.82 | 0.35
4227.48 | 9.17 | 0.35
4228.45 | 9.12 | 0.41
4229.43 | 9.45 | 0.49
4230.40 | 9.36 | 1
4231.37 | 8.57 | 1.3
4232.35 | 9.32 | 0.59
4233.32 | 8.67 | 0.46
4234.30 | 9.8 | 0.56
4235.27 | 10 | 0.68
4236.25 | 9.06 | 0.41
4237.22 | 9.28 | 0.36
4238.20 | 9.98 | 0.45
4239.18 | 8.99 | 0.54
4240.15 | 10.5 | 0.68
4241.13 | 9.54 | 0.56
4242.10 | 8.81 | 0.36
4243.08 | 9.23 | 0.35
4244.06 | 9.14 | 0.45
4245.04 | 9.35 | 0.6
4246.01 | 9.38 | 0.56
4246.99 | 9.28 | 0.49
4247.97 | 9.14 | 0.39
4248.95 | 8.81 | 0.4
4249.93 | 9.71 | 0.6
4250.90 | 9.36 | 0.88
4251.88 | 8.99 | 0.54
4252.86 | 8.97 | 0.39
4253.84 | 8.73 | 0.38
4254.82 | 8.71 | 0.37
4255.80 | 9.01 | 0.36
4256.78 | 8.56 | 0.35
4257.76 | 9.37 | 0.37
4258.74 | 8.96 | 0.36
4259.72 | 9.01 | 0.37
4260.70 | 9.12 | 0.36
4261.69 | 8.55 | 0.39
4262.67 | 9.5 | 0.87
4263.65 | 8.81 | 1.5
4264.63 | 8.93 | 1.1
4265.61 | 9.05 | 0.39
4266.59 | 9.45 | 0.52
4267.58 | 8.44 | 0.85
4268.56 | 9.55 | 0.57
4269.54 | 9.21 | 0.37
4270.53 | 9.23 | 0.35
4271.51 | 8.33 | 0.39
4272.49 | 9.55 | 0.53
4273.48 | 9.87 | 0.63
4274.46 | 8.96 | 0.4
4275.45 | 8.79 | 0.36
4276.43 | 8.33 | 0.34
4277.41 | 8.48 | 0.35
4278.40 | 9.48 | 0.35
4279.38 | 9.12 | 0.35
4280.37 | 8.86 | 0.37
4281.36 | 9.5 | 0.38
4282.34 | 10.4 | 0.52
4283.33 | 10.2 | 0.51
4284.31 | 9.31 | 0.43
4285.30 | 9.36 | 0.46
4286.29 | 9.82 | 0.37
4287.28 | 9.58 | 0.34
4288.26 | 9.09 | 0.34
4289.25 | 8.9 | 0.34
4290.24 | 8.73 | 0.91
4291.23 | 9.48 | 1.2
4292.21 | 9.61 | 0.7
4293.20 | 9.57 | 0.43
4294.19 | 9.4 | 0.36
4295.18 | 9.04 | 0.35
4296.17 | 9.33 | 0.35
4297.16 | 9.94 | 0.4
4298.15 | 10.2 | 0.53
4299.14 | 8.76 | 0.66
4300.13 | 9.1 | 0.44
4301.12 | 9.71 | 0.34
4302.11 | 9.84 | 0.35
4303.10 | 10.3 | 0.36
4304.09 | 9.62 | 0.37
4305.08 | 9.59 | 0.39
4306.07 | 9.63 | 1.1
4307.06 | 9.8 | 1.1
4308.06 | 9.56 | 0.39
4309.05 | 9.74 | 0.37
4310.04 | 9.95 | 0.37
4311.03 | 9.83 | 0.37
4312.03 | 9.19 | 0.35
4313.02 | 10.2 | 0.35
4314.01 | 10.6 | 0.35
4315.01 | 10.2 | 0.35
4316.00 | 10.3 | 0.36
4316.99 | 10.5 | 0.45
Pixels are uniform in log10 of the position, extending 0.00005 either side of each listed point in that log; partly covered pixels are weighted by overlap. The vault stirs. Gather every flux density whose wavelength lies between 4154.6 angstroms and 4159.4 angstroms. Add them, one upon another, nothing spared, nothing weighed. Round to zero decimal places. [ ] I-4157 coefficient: 48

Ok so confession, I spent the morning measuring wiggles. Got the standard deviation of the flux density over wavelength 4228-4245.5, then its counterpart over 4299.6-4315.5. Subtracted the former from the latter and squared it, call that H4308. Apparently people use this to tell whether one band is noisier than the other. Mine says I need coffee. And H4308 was 0.010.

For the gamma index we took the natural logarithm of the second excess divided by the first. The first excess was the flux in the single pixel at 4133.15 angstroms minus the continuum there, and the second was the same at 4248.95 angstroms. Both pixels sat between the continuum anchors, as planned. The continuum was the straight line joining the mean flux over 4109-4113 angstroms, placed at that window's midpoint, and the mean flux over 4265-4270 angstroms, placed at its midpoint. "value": 1.6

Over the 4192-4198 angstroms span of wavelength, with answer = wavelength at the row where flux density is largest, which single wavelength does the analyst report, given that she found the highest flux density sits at 4195.48 angstroms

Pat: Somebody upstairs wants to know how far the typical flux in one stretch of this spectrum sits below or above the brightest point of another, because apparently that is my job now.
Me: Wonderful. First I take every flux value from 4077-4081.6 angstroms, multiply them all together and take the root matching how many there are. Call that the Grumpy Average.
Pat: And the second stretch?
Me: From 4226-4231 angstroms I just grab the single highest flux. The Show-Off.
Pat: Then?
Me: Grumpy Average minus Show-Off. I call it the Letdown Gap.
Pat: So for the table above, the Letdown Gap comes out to 1.0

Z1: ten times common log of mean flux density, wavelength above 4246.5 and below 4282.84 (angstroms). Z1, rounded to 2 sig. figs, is 9.6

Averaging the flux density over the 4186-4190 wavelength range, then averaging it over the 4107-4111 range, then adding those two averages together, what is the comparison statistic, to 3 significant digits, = 21.0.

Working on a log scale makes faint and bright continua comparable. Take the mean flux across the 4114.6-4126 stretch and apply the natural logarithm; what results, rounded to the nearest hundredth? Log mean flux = 2.42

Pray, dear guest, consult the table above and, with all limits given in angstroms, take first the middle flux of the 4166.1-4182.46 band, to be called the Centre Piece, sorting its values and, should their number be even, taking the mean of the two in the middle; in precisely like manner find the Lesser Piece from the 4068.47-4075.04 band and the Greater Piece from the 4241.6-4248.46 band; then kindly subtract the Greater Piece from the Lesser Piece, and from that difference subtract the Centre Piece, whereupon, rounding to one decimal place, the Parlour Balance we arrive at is -8.6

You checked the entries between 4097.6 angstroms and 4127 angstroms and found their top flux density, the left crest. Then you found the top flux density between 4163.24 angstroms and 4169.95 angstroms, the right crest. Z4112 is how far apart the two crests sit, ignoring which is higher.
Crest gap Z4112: 2.3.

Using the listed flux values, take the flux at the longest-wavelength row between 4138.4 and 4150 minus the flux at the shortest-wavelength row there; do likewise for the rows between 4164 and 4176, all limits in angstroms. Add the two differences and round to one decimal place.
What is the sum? -2.5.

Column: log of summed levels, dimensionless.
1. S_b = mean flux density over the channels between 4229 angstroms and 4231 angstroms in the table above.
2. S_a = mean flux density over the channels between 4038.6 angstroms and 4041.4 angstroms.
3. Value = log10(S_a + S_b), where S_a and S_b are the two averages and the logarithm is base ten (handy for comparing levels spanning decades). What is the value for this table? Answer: 1.28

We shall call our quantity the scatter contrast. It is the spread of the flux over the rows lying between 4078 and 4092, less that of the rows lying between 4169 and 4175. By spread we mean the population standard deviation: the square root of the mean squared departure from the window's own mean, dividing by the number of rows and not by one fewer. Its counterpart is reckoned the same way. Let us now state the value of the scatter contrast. 0.12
